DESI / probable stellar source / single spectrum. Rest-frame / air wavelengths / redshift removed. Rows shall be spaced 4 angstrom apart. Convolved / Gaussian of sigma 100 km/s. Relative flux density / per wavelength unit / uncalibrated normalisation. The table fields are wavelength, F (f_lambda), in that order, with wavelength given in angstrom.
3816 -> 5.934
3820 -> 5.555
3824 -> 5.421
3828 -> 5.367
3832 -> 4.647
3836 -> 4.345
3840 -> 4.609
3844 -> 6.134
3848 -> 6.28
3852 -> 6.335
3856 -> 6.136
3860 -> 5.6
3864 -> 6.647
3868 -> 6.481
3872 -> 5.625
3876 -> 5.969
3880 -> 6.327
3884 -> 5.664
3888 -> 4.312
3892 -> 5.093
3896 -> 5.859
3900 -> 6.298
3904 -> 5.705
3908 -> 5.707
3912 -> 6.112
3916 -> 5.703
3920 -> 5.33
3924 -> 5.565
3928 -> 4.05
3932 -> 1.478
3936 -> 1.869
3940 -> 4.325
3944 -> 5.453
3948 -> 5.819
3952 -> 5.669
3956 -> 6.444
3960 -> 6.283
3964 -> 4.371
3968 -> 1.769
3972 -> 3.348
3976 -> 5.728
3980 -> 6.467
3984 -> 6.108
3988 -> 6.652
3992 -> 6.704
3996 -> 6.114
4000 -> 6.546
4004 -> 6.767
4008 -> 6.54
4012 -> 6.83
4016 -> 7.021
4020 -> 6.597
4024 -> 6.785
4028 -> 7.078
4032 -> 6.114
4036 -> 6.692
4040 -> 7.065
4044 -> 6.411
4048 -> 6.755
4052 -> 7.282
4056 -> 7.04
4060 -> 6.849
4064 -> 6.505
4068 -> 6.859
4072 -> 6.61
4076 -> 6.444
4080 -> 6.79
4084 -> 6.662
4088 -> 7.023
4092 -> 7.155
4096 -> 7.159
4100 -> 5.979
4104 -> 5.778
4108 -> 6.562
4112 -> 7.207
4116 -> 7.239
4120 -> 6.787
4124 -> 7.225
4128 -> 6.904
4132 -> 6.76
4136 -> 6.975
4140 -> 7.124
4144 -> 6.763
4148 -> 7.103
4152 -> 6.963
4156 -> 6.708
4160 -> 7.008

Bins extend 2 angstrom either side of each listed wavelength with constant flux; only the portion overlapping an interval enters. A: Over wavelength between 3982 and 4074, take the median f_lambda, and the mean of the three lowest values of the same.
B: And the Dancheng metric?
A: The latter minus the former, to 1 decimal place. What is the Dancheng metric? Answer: -0.6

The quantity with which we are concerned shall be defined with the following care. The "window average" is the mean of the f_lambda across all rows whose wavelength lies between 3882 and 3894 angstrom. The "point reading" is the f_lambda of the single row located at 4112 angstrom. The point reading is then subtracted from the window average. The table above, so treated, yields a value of -2.2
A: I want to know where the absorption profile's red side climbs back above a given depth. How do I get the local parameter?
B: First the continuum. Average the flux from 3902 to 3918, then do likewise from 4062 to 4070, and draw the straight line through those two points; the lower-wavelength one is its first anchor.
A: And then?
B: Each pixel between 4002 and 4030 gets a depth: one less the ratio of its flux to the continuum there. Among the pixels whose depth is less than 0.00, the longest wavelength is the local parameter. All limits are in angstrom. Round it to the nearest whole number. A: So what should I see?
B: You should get 4028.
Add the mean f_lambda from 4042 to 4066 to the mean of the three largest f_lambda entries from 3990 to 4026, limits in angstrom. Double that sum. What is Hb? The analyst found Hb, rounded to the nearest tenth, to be 27.4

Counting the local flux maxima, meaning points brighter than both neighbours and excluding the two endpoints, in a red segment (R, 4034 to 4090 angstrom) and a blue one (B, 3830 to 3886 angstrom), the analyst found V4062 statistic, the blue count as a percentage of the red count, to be 75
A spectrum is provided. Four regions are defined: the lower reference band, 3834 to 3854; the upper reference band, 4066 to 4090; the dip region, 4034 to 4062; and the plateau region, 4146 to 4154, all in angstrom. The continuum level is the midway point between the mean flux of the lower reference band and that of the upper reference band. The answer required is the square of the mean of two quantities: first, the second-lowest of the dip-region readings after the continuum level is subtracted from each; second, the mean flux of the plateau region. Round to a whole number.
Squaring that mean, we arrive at 14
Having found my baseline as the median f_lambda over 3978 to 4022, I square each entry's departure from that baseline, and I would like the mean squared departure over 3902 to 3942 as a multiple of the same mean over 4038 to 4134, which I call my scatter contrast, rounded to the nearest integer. 36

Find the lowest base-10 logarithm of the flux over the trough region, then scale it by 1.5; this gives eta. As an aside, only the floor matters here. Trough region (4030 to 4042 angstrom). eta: 1.18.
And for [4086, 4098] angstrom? 1.27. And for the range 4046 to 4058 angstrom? 1.24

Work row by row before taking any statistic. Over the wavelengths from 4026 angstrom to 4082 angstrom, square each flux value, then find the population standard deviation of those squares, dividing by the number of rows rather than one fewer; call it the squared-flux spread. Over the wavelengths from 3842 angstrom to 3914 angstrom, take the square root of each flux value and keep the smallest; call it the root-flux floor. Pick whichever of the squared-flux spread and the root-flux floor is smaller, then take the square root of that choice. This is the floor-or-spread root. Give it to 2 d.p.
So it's 1.44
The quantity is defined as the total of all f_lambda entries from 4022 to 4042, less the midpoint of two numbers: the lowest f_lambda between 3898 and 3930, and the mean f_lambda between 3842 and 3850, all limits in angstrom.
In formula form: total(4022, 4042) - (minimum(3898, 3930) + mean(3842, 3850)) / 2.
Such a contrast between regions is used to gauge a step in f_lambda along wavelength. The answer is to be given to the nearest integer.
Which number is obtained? 29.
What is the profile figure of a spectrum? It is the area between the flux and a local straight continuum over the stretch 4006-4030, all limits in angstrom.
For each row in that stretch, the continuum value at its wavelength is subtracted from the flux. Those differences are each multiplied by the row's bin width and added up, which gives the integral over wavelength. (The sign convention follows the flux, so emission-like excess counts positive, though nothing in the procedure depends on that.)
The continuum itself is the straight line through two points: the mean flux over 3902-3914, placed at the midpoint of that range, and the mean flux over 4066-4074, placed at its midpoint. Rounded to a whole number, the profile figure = 9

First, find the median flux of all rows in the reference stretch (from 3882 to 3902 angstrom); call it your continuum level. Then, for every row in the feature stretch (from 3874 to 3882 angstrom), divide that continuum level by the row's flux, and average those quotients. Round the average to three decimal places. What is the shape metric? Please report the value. 0.922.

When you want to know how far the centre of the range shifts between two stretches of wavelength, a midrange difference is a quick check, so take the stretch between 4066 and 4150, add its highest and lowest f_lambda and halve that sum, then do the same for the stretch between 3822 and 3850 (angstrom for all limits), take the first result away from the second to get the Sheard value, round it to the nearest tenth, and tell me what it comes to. -1.2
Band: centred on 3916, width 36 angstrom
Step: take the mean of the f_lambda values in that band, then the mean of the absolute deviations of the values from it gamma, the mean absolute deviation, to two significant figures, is 1.0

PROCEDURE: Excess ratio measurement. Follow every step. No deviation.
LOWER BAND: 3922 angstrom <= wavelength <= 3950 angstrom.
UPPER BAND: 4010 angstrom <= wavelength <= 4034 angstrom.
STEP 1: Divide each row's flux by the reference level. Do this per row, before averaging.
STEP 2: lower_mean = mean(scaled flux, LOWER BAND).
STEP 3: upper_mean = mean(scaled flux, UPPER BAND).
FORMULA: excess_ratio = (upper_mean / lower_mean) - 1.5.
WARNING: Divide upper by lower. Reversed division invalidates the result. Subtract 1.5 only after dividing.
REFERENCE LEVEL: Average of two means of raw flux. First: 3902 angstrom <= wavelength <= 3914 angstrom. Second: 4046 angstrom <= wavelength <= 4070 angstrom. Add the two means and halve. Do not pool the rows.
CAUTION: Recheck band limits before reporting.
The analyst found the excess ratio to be 0.15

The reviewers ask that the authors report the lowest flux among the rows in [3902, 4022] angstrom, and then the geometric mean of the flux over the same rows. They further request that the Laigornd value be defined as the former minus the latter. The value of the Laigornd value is -3.6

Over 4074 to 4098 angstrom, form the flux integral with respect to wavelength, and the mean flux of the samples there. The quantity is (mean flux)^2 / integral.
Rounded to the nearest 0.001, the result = 0.286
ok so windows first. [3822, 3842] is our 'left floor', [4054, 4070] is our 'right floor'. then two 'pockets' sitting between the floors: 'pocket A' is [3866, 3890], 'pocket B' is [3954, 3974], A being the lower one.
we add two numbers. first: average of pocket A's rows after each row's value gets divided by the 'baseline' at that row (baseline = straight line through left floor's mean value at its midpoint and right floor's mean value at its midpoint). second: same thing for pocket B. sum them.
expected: 1.83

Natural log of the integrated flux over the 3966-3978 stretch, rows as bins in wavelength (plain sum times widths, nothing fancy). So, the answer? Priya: 3.77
